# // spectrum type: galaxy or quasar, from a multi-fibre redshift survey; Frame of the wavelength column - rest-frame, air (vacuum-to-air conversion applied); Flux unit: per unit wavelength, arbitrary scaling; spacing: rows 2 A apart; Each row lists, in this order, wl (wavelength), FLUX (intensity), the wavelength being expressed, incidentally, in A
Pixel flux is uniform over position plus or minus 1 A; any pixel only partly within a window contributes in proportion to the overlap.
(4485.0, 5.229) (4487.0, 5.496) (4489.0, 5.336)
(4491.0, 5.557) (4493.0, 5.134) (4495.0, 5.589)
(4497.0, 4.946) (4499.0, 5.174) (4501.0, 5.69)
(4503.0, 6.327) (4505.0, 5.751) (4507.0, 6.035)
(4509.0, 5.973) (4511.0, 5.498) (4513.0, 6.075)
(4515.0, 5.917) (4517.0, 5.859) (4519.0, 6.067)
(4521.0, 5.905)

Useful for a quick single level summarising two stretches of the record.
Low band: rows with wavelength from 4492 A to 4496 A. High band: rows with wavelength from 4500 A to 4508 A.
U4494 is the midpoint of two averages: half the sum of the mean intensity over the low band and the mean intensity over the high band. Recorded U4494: 5.66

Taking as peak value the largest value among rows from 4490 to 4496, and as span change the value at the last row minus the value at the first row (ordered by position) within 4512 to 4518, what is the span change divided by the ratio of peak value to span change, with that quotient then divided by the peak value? 0.0015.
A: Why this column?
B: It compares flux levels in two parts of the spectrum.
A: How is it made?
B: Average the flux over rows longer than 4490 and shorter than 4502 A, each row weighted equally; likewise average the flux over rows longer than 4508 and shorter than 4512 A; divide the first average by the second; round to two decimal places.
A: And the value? 0.93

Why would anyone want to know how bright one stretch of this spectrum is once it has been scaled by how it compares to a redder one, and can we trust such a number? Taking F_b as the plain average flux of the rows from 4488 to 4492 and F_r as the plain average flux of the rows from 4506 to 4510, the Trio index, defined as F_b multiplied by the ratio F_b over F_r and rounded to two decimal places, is 4.94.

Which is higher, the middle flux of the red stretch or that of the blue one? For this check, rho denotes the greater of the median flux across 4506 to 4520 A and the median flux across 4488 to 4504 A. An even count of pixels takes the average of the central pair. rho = 5.97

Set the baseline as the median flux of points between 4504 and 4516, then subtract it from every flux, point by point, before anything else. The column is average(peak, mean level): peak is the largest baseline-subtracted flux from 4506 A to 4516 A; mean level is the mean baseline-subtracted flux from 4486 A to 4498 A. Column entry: -0.24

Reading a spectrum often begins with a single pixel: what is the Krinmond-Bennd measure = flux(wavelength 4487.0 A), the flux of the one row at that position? 5.496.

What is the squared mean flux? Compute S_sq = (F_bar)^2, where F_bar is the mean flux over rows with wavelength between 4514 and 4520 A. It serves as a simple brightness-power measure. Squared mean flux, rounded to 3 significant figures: 35.4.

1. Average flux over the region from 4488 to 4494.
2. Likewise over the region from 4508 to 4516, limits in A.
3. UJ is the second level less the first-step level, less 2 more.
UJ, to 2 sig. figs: -1.5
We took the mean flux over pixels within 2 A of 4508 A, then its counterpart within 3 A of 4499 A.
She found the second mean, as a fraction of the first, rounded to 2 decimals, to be 0.88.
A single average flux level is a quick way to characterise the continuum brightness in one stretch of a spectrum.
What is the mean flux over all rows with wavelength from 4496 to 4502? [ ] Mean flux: 5.27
